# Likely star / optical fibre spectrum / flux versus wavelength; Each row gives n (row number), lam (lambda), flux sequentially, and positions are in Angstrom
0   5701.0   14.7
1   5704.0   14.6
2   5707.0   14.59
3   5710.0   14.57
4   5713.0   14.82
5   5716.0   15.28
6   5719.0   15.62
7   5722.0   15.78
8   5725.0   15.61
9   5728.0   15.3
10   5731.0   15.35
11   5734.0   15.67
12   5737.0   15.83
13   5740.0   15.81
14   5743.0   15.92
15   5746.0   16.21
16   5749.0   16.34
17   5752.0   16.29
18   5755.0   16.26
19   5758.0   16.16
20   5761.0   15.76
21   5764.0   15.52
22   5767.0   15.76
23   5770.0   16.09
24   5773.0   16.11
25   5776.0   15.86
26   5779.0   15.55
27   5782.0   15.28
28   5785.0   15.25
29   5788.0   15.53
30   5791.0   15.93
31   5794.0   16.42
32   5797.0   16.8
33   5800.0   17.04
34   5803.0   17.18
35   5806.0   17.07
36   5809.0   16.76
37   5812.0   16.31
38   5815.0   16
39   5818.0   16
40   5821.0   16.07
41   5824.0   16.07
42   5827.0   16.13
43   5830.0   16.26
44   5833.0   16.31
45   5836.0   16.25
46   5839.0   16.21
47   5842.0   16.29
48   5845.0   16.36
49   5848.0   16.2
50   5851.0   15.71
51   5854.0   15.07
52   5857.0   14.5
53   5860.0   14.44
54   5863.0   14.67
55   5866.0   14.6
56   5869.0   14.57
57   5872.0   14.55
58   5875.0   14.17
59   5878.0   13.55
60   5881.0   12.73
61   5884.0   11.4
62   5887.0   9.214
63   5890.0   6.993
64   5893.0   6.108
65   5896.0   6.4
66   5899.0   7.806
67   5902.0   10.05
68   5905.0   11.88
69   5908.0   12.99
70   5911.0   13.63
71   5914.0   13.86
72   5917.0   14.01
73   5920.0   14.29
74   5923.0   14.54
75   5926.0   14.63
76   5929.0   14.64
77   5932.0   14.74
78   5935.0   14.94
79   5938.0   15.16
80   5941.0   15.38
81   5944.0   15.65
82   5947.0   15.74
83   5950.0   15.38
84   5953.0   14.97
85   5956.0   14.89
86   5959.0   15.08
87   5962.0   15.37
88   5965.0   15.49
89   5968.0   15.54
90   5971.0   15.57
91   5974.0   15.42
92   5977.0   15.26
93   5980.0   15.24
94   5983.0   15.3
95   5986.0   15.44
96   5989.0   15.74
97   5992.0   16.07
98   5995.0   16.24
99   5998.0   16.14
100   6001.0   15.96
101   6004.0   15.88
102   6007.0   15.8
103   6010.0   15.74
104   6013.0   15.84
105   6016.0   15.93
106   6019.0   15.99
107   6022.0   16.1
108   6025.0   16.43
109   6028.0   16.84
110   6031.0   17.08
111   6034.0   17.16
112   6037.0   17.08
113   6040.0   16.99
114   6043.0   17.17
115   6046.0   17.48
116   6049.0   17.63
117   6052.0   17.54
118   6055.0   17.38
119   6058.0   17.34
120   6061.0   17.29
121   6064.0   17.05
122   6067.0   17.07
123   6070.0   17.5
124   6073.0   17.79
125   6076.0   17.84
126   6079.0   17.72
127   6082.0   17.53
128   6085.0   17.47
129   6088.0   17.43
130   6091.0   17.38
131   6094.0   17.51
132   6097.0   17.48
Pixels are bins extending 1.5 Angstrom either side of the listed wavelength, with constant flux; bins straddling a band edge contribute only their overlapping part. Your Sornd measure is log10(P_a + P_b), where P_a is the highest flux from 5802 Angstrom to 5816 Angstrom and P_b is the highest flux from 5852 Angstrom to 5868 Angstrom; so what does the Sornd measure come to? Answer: 1.51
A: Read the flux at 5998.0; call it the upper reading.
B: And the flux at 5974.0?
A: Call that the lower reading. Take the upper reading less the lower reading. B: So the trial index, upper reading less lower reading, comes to 0.7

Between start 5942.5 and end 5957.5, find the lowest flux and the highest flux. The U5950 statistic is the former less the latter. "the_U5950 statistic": -0.85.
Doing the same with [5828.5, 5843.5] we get -0.10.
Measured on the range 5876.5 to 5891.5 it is -6.56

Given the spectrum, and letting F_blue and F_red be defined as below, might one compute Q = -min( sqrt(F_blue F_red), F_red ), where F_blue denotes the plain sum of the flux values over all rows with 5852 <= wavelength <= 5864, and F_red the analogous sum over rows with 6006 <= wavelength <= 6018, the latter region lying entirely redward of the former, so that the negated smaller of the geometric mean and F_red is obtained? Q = -61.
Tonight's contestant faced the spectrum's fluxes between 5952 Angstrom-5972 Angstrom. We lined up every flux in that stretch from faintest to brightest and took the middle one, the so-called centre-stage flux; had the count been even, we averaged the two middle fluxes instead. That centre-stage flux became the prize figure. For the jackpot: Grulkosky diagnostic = 15.4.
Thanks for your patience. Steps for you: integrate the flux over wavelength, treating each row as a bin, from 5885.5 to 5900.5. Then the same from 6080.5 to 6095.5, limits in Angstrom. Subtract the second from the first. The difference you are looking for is -152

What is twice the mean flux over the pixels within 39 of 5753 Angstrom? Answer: 31.5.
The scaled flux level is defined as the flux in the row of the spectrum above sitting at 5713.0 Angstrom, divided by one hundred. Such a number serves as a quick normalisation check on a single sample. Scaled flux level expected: 0.148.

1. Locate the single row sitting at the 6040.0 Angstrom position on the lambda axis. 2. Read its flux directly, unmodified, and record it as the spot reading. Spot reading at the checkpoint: 16.99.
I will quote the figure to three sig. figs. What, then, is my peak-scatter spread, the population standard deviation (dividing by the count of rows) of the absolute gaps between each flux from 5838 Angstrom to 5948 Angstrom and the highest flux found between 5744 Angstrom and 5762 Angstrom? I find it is 2.79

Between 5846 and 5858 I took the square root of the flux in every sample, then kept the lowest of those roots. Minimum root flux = 3.81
